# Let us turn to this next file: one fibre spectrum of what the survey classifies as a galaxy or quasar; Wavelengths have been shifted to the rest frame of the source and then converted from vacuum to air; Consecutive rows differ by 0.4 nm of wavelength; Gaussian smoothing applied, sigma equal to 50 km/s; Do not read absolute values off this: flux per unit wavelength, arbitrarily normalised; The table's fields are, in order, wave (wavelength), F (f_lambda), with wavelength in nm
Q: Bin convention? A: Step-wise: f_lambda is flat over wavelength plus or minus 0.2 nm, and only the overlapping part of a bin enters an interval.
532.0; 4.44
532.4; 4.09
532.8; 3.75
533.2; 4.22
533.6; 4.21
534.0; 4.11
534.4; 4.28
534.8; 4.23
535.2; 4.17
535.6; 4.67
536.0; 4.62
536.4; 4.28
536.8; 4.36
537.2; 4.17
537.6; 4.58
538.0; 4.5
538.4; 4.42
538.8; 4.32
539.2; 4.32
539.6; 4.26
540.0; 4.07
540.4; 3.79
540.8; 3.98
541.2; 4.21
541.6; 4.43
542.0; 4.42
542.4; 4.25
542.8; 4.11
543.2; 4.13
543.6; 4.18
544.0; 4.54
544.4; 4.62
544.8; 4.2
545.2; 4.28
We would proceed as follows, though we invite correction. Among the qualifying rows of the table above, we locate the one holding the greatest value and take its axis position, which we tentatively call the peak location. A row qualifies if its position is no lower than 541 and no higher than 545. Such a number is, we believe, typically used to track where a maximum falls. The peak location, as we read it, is 544.4 nm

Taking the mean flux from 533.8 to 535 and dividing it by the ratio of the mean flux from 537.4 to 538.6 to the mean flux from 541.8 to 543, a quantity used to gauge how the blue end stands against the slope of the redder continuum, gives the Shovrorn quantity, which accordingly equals 3.98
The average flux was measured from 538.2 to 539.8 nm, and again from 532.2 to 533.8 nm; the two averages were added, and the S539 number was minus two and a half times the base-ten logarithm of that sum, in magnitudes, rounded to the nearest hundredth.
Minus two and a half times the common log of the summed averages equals -2.31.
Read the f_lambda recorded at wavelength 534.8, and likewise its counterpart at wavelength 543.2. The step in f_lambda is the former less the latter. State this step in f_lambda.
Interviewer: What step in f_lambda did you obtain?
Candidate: 0.1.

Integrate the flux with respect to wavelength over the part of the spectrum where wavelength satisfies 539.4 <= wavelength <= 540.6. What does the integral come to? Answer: 4.85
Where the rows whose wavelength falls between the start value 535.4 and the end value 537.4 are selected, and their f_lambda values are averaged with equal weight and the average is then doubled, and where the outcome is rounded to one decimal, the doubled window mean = 8.8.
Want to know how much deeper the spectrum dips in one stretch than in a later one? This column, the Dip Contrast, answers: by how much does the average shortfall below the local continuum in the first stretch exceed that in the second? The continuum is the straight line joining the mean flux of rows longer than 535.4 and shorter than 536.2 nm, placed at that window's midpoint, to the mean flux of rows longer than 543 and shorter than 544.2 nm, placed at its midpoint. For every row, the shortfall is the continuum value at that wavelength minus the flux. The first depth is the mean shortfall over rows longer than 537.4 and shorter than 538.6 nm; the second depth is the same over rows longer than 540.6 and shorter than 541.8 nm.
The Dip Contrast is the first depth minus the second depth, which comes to -0.14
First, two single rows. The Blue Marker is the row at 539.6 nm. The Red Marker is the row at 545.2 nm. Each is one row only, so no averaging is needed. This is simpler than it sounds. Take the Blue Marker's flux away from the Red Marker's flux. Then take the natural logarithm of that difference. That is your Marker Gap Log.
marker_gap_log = -3.9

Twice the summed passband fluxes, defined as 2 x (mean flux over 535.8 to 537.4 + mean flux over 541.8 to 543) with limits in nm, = 17.2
